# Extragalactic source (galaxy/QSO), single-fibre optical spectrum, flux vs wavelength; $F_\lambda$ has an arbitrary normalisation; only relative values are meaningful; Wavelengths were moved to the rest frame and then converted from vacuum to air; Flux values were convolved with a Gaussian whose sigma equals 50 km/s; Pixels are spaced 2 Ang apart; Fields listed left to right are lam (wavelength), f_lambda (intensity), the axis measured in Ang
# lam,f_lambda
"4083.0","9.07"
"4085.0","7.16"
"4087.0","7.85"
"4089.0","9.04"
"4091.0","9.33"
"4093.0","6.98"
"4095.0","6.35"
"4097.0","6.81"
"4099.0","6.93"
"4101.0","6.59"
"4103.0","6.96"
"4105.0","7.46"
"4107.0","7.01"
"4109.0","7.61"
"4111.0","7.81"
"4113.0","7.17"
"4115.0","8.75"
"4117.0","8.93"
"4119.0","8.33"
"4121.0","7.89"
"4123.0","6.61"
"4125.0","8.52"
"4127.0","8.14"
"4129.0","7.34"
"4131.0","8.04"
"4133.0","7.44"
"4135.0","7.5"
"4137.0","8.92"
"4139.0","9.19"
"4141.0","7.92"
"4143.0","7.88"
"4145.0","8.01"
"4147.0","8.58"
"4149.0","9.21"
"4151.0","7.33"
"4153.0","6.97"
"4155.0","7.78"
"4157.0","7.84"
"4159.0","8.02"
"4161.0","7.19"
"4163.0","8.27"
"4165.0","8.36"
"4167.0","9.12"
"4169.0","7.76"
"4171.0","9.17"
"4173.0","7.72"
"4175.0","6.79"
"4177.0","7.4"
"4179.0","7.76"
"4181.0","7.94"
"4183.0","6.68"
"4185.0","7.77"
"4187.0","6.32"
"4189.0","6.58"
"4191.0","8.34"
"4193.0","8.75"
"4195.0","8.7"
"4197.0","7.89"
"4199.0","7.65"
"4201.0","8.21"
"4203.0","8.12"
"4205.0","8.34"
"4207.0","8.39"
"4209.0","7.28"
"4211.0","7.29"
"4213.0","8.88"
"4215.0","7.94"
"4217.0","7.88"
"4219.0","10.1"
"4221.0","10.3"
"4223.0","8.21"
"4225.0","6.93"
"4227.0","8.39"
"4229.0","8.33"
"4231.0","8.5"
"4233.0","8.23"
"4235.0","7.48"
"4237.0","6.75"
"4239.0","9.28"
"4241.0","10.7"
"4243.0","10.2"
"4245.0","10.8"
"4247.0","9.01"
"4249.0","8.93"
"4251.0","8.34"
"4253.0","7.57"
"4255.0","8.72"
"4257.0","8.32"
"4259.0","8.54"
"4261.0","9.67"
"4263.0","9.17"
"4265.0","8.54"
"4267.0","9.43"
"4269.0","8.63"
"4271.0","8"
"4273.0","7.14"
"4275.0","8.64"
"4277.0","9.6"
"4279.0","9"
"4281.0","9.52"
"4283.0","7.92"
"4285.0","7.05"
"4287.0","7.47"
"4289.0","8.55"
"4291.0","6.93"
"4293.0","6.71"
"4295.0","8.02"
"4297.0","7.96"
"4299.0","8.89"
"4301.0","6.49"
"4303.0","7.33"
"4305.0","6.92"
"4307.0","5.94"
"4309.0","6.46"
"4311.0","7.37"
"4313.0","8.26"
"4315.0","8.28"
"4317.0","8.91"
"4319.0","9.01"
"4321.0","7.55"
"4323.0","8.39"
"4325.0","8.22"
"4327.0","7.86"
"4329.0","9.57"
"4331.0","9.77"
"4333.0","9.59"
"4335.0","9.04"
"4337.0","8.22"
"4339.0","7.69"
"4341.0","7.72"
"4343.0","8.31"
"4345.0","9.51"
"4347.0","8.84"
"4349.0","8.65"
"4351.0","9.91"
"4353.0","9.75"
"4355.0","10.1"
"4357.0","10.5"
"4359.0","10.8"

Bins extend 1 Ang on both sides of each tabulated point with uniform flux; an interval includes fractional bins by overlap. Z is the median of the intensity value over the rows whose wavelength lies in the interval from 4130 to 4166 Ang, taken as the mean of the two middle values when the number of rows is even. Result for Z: 8.0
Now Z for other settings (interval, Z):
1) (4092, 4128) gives 7.3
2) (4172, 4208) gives 7.8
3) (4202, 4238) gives 8.2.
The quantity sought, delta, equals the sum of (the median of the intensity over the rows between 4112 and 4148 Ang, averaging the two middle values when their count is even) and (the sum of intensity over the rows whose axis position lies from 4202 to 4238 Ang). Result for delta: 155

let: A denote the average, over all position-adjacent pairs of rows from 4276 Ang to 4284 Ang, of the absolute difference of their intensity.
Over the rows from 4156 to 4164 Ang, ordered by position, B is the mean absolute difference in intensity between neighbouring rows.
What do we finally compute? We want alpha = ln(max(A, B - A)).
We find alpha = -0.10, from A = 0.91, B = 0.7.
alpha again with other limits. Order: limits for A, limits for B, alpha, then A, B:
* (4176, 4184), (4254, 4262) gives -0.51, 0.60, 0.6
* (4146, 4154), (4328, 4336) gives -0.04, 0.96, 0.3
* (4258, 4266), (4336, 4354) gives -0.28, 0.75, 0.6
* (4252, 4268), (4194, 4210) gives -0.35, 0.70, 0.4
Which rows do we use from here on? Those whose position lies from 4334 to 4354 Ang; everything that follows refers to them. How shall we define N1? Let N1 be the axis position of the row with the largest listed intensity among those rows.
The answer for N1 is 4351.0 Ang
